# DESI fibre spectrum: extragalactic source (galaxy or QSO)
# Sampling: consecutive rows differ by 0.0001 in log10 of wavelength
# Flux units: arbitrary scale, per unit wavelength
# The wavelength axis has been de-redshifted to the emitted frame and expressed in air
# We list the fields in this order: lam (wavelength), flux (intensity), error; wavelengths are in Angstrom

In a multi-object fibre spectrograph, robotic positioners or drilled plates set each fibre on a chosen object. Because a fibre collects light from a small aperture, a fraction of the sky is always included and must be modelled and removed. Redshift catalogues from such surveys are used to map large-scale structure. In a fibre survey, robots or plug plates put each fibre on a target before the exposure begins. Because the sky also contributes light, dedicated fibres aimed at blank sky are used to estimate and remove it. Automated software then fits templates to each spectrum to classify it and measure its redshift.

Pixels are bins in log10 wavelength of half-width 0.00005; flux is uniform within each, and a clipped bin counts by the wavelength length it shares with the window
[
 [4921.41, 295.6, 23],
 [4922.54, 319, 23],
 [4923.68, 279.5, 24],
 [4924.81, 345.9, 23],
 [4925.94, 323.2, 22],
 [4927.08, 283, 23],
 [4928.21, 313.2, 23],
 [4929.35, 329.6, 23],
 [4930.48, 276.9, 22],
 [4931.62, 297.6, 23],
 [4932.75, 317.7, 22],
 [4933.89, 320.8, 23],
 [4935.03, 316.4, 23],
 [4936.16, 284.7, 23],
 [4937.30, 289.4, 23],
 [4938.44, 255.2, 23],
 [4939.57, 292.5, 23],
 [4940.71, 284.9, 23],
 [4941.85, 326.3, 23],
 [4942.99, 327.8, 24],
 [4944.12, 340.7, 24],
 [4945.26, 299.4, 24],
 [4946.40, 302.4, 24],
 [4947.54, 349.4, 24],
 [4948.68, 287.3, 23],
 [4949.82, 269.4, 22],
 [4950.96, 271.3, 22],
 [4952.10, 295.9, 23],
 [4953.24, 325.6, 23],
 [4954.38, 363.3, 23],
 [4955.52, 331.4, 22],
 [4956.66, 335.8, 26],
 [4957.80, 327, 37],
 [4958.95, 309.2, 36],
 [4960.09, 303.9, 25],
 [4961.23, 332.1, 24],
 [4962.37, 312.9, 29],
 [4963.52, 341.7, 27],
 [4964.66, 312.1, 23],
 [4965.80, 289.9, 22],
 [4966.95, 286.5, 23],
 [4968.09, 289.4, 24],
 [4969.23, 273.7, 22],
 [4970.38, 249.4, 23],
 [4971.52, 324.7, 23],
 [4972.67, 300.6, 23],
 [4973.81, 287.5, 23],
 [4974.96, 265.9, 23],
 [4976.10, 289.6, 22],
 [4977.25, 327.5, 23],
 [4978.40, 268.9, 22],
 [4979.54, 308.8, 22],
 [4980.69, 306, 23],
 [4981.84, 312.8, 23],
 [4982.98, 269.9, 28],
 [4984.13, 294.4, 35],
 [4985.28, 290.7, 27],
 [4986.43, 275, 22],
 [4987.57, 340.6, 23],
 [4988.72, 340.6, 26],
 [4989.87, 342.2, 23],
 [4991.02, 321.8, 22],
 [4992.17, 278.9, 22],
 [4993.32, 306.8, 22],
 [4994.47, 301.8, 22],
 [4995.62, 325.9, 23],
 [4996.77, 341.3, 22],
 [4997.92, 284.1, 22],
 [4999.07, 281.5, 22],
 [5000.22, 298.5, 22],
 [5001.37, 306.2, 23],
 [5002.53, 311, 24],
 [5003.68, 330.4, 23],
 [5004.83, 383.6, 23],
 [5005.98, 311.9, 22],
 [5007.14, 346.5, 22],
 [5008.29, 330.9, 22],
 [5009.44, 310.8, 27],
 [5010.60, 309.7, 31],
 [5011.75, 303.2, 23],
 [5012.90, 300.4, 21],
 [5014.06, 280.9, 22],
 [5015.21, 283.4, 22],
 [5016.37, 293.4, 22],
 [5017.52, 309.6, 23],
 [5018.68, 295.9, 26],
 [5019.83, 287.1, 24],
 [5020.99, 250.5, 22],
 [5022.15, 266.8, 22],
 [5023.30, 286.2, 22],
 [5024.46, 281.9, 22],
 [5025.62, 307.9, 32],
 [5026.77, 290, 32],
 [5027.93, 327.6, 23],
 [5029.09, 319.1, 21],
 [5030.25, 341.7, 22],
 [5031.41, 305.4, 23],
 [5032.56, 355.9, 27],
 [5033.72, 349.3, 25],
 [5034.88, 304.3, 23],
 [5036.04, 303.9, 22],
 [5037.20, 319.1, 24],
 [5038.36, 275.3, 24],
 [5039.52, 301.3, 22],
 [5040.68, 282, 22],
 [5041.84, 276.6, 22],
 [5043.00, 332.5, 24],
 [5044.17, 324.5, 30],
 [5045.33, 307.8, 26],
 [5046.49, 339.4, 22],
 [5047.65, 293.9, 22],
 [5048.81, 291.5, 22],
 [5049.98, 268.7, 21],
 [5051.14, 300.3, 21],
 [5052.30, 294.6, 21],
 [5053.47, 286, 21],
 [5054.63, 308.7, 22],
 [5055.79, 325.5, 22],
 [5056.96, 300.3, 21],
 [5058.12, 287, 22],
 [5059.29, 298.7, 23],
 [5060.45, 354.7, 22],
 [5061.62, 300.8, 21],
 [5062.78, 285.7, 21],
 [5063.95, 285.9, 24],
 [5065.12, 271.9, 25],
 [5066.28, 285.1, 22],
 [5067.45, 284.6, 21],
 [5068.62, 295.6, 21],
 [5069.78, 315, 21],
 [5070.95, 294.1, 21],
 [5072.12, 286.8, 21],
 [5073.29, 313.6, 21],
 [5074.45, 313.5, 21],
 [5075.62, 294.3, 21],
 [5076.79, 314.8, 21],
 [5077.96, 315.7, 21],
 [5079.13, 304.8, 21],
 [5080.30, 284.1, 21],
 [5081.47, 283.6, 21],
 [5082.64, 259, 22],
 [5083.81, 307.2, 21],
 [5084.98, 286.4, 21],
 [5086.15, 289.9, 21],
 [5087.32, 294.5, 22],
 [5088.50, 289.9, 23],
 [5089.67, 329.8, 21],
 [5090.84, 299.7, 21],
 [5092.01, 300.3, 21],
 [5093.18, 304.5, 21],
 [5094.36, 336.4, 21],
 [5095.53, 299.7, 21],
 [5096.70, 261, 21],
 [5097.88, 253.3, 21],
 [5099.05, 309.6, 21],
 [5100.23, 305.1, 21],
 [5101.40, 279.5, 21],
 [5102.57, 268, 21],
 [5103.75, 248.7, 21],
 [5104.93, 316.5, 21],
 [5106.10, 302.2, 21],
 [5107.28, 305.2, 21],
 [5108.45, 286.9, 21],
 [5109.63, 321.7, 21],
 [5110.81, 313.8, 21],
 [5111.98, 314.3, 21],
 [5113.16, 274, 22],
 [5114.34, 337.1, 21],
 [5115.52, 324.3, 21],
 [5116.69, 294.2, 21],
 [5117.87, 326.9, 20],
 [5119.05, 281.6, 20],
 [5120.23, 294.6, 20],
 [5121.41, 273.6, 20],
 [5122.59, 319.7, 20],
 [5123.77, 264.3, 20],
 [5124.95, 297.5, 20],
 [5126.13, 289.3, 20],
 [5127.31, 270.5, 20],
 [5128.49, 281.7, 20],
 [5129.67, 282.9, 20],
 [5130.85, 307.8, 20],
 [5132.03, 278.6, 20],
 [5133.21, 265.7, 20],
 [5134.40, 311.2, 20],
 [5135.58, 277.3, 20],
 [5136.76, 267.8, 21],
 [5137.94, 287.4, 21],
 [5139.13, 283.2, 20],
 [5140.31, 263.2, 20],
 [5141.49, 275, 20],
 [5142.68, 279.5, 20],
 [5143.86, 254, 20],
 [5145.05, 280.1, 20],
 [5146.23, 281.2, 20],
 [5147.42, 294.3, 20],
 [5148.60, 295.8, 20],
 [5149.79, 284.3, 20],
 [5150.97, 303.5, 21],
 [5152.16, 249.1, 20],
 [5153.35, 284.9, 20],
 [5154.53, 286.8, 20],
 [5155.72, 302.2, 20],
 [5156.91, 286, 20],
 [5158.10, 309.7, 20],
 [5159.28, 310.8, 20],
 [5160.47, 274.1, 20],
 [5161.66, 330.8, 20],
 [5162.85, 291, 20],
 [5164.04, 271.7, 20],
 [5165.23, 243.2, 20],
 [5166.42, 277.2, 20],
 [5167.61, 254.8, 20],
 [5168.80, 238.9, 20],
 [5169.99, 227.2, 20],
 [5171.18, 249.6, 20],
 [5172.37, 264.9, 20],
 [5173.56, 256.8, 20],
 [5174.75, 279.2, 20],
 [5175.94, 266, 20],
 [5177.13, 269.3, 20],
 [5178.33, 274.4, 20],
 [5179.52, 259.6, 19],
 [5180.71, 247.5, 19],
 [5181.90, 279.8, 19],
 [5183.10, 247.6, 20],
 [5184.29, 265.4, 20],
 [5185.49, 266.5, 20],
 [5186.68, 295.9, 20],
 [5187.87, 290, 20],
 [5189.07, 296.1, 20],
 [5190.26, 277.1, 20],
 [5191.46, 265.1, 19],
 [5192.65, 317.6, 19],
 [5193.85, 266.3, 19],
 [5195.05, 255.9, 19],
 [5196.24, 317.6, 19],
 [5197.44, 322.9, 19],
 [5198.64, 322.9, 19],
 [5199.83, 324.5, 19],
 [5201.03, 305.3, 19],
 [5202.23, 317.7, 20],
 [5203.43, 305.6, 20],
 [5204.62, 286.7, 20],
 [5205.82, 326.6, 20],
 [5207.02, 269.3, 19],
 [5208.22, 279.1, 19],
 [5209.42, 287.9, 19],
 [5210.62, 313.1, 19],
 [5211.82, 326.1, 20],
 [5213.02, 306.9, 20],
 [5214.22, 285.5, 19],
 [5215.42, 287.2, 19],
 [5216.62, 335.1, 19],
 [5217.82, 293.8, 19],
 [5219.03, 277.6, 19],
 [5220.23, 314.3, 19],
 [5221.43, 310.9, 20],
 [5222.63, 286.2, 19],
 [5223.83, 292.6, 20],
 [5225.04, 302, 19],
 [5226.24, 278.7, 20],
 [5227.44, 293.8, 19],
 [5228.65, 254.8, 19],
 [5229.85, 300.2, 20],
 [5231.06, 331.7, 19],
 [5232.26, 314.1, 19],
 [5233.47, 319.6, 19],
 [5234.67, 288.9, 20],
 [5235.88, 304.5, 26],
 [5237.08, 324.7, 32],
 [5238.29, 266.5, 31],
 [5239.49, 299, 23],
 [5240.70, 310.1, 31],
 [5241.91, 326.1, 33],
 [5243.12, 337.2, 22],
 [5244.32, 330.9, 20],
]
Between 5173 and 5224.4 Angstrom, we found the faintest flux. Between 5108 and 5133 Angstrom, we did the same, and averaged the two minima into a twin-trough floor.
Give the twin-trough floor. 256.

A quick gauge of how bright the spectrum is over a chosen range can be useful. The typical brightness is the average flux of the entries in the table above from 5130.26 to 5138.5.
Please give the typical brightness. 285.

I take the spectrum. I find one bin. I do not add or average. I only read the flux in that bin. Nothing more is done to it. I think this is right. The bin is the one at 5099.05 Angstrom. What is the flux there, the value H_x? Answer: 309.6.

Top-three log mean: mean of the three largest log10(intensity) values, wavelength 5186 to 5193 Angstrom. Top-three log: 2.48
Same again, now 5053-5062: 2.52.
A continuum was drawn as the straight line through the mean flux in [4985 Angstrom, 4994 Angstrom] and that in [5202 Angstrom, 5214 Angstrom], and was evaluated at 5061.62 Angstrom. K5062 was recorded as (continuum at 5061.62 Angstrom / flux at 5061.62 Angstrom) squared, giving 1.05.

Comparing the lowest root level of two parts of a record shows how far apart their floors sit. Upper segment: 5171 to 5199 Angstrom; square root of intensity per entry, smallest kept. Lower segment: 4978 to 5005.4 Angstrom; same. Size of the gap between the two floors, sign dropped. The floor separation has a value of 0.67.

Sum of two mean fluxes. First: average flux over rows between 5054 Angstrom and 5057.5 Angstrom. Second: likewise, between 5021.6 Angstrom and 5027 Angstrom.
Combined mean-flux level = 598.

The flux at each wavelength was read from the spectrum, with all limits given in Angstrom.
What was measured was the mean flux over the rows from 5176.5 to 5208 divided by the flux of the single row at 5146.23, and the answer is 1.02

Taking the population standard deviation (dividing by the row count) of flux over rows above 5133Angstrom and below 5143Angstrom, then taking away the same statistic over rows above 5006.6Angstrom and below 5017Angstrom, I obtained -6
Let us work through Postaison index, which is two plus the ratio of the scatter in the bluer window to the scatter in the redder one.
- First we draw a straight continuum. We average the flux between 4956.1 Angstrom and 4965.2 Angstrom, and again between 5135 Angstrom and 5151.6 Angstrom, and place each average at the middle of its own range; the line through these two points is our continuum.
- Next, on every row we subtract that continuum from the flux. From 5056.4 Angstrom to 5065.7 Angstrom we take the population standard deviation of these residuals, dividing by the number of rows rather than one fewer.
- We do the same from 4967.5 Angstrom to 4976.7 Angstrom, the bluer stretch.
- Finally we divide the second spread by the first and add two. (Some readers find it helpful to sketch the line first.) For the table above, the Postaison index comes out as 2.93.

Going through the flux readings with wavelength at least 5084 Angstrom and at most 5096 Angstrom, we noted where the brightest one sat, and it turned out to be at 5094.36 Angstrom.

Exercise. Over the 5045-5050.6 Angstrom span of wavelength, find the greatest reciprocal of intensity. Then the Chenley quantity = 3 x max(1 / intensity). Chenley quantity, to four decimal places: 0.0112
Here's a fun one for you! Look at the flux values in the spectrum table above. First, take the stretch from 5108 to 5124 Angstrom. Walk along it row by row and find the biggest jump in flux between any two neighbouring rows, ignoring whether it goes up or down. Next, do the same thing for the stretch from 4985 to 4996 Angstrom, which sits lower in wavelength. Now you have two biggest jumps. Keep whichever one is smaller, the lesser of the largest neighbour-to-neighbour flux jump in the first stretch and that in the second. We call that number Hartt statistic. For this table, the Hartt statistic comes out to 63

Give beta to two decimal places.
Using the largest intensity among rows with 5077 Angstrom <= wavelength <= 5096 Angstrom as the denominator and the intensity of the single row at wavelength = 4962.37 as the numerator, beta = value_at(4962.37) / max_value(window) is 0.93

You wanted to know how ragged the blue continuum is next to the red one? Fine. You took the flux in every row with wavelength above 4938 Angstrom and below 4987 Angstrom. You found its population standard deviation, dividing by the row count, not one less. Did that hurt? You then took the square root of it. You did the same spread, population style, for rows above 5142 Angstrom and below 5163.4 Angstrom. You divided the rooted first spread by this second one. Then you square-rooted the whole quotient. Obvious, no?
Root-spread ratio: 0.52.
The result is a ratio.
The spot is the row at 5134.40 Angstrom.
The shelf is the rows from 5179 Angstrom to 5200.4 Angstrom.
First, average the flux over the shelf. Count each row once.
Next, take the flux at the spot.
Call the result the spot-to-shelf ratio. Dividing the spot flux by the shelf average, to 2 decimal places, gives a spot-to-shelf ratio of 1.09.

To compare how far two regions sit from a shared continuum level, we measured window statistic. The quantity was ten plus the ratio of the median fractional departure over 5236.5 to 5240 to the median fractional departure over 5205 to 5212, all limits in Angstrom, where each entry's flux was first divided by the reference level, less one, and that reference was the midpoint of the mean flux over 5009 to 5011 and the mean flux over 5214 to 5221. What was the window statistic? 11.4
